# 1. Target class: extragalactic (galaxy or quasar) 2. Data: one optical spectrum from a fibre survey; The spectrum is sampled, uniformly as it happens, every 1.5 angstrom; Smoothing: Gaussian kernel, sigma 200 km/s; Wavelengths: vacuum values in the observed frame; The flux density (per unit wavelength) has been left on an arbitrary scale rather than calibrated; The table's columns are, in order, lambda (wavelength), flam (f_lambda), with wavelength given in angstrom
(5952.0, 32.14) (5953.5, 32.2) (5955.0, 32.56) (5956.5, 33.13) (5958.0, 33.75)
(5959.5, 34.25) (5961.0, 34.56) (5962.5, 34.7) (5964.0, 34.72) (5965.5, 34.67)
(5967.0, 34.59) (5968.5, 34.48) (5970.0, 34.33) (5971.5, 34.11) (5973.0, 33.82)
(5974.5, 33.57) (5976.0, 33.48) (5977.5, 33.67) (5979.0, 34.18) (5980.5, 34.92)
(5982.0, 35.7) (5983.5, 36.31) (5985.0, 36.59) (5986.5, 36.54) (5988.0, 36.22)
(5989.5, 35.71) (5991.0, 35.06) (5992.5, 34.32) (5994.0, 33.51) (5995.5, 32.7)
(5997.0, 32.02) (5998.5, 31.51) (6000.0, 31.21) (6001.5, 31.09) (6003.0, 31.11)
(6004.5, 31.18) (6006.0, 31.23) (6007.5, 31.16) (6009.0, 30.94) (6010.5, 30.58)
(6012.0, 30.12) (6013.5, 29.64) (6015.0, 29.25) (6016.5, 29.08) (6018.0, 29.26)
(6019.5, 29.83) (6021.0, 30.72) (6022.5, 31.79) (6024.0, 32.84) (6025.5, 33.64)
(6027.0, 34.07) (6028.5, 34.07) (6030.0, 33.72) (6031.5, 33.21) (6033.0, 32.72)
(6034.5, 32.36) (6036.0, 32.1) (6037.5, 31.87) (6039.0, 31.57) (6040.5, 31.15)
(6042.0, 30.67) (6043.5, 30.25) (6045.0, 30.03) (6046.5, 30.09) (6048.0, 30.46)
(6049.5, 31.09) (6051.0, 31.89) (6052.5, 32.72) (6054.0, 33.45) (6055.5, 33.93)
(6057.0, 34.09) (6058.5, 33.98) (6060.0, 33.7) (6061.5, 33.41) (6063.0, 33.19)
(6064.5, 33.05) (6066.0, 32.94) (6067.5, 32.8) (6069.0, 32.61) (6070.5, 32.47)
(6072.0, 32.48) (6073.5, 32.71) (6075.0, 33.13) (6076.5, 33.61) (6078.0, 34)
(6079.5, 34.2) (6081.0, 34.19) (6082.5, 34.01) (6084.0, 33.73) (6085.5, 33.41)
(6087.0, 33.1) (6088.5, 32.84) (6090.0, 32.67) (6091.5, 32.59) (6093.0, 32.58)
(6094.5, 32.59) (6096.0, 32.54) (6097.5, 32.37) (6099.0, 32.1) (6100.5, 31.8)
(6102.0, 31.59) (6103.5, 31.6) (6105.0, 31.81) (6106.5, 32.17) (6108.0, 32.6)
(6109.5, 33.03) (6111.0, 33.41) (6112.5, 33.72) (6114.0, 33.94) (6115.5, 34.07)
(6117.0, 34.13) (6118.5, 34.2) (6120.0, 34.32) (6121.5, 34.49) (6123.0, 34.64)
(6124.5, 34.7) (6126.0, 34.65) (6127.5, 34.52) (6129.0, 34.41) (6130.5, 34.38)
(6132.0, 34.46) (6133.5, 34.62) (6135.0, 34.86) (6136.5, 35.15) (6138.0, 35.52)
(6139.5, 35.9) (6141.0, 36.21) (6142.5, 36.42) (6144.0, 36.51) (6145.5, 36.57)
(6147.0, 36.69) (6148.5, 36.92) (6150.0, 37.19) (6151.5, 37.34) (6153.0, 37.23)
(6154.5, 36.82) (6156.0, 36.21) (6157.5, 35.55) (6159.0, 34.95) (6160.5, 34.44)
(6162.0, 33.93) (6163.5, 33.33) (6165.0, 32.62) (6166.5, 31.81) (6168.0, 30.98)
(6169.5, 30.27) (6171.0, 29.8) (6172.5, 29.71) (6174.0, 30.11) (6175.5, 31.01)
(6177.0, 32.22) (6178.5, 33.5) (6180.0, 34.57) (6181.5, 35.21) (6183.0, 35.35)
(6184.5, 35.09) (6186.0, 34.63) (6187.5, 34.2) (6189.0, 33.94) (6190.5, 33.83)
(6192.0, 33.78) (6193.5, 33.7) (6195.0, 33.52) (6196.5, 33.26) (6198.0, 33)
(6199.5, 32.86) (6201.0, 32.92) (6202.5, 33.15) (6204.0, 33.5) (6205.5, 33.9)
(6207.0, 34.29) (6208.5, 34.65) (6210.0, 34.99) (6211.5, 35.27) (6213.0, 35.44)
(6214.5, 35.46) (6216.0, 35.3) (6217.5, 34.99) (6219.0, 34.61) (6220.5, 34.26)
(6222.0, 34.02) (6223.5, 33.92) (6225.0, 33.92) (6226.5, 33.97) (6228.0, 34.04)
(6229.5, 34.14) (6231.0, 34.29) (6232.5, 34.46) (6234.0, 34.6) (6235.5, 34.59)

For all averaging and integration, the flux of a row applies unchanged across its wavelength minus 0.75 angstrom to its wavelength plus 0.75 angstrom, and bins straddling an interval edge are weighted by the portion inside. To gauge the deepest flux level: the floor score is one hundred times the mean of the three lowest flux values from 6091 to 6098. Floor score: 3250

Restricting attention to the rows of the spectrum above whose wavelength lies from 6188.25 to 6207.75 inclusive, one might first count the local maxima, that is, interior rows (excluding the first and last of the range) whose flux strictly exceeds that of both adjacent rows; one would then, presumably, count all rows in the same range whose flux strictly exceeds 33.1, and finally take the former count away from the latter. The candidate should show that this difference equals 10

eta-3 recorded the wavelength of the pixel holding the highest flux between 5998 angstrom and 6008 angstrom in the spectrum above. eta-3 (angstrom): 5998.5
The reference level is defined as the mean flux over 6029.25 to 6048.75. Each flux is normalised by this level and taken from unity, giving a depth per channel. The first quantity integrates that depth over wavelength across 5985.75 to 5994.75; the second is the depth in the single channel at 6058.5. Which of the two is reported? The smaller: -1.0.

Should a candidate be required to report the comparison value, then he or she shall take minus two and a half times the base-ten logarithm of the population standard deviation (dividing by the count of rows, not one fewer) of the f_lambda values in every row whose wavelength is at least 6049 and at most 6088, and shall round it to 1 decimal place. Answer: 0.3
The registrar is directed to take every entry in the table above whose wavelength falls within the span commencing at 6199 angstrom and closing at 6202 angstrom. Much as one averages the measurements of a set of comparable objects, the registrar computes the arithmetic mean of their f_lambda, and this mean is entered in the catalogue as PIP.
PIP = 32.9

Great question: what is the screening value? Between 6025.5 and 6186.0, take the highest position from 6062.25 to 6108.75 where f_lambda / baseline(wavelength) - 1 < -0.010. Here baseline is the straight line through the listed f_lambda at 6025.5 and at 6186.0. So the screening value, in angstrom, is 6108.0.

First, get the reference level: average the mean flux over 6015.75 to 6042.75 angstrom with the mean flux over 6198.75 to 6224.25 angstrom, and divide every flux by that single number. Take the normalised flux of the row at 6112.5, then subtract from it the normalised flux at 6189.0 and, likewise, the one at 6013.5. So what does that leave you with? -0.90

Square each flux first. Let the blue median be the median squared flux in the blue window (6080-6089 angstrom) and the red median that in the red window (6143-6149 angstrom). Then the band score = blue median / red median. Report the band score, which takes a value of 0.84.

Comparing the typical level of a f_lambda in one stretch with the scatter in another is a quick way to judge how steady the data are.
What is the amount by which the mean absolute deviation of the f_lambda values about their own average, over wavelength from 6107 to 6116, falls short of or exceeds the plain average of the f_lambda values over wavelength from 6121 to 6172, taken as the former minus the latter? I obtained -34.4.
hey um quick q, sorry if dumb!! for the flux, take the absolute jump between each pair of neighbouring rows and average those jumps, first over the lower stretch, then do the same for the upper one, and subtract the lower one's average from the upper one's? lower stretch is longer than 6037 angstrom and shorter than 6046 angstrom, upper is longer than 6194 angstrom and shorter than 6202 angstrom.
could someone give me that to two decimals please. -0.19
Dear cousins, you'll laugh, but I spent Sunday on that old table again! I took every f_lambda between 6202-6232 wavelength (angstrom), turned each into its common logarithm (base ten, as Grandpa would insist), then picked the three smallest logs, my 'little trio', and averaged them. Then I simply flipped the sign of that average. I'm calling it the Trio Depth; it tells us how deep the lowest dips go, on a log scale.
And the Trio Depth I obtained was -1.53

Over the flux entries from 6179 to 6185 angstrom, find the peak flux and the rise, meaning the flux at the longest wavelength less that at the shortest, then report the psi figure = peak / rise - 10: 58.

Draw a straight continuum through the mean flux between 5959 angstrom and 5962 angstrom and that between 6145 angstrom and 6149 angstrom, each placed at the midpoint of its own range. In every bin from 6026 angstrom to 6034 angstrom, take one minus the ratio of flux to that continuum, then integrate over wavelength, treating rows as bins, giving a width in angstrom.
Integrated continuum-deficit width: 0.4 angstrom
